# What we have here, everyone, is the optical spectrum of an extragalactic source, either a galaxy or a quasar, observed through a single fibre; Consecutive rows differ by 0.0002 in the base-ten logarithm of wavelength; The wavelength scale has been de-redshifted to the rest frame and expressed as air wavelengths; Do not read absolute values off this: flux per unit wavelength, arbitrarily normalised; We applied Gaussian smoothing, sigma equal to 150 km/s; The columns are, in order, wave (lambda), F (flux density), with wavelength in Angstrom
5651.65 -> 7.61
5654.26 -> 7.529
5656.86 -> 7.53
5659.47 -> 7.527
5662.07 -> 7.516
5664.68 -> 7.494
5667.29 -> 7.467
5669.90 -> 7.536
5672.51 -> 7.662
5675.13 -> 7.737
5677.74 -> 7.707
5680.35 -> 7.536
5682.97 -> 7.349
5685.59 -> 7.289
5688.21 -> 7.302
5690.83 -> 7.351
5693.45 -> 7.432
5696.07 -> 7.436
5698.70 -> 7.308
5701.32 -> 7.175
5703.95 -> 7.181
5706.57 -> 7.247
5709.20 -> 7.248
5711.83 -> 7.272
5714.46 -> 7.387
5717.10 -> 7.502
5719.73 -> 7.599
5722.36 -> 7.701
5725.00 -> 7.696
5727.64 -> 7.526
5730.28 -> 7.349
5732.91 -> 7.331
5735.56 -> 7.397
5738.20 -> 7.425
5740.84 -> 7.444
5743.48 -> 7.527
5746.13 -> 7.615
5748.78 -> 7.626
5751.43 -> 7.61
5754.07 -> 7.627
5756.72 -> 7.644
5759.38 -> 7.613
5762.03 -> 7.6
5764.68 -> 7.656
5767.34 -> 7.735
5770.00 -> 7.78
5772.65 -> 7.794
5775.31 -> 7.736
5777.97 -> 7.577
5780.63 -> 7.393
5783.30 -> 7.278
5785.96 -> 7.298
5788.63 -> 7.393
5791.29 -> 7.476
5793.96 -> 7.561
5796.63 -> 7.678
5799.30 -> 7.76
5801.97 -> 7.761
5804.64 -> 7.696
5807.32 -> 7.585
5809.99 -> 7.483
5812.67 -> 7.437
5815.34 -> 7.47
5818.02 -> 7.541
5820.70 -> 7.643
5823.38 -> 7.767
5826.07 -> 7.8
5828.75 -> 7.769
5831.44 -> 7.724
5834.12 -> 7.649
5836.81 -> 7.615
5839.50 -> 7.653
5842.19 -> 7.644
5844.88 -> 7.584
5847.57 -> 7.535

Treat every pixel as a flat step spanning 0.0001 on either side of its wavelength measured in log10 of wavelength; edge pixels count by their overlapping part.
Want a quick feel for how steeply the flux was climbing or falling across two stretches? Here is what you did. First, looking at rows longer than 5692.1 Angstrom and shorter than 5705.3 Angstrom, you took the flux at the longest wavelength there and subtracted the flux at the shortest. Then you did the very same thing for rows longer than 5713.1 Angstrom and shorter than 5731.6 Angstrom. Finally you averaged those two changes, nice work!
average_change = -0.14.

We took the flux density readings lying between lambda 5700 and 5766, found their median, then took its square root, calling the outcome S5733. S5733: 2.74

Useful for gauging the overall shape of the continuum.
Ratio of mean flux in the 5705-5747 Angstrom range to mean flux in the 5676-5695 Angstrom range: 1.00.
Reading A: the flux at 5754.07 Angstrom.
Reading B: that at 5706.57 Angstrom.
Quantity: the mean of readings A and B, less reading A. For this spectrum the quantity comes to -0.19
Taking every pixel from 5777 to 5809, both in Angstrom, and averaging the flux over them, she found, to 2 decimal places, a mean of 7.54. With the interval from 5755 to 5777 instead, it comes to 7.69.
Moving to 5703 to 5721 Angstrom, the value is 7.35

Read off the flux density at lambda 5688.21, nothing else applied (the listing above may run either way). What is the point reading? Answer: 7.302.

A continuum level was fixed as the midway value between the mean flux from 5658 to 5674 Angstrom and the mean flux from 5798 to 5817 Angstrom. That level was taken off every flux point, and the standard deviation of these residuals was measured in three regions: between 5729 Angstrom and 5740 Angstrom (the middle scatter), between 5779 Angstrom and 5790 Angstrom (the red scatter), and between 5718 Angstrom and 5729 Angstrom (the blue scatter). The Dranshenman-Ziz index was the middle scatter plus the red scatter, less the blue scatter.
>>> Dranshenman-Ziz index 0.02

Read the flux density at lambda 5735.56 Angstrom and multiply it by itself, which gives 55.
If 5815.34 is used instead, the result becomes 56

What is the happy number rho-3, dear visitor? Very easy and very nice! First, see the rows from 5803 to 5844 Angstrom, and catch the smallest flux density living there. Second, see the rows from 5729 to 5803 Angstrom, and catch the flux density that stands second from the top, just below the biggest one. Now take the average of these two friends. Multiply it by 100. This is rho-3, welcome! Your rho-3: 761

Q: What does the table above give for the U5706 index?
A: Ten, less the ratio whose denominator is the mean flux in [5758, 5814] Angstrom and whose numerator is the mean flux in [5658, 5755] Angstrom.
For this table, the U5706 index 9.02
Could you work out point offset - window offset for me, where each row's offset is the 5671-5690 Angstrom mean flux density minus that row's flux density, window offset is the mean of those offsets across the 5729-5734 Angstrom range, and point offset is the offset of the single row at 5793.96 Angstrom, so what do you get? -0.22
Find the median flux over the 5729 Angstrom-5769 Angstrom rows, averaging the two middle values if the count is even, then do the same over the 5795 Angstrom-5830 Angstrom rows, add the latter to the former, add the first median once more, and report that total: 22.90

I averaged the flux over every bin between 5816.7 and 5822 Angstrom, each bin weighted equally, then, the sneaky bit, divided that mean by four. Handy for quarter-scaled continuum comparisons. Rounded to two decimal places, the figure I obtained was 1.90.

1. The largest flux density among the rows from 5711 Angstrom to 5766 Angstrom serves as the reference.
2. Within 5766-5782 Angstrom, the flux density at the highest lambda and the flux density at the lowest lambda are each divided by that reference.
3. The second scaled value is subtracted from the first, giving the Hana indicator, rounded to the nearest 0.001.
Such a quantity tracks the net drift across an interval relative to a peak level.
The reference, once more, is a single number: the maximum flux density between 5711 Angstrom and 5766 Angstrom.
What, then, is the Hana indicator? -0.044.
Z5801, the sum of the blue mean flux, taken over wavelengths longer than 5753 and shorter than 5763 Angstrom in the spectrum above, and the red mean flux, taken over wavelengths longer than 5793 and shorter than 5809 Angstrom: 15.3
